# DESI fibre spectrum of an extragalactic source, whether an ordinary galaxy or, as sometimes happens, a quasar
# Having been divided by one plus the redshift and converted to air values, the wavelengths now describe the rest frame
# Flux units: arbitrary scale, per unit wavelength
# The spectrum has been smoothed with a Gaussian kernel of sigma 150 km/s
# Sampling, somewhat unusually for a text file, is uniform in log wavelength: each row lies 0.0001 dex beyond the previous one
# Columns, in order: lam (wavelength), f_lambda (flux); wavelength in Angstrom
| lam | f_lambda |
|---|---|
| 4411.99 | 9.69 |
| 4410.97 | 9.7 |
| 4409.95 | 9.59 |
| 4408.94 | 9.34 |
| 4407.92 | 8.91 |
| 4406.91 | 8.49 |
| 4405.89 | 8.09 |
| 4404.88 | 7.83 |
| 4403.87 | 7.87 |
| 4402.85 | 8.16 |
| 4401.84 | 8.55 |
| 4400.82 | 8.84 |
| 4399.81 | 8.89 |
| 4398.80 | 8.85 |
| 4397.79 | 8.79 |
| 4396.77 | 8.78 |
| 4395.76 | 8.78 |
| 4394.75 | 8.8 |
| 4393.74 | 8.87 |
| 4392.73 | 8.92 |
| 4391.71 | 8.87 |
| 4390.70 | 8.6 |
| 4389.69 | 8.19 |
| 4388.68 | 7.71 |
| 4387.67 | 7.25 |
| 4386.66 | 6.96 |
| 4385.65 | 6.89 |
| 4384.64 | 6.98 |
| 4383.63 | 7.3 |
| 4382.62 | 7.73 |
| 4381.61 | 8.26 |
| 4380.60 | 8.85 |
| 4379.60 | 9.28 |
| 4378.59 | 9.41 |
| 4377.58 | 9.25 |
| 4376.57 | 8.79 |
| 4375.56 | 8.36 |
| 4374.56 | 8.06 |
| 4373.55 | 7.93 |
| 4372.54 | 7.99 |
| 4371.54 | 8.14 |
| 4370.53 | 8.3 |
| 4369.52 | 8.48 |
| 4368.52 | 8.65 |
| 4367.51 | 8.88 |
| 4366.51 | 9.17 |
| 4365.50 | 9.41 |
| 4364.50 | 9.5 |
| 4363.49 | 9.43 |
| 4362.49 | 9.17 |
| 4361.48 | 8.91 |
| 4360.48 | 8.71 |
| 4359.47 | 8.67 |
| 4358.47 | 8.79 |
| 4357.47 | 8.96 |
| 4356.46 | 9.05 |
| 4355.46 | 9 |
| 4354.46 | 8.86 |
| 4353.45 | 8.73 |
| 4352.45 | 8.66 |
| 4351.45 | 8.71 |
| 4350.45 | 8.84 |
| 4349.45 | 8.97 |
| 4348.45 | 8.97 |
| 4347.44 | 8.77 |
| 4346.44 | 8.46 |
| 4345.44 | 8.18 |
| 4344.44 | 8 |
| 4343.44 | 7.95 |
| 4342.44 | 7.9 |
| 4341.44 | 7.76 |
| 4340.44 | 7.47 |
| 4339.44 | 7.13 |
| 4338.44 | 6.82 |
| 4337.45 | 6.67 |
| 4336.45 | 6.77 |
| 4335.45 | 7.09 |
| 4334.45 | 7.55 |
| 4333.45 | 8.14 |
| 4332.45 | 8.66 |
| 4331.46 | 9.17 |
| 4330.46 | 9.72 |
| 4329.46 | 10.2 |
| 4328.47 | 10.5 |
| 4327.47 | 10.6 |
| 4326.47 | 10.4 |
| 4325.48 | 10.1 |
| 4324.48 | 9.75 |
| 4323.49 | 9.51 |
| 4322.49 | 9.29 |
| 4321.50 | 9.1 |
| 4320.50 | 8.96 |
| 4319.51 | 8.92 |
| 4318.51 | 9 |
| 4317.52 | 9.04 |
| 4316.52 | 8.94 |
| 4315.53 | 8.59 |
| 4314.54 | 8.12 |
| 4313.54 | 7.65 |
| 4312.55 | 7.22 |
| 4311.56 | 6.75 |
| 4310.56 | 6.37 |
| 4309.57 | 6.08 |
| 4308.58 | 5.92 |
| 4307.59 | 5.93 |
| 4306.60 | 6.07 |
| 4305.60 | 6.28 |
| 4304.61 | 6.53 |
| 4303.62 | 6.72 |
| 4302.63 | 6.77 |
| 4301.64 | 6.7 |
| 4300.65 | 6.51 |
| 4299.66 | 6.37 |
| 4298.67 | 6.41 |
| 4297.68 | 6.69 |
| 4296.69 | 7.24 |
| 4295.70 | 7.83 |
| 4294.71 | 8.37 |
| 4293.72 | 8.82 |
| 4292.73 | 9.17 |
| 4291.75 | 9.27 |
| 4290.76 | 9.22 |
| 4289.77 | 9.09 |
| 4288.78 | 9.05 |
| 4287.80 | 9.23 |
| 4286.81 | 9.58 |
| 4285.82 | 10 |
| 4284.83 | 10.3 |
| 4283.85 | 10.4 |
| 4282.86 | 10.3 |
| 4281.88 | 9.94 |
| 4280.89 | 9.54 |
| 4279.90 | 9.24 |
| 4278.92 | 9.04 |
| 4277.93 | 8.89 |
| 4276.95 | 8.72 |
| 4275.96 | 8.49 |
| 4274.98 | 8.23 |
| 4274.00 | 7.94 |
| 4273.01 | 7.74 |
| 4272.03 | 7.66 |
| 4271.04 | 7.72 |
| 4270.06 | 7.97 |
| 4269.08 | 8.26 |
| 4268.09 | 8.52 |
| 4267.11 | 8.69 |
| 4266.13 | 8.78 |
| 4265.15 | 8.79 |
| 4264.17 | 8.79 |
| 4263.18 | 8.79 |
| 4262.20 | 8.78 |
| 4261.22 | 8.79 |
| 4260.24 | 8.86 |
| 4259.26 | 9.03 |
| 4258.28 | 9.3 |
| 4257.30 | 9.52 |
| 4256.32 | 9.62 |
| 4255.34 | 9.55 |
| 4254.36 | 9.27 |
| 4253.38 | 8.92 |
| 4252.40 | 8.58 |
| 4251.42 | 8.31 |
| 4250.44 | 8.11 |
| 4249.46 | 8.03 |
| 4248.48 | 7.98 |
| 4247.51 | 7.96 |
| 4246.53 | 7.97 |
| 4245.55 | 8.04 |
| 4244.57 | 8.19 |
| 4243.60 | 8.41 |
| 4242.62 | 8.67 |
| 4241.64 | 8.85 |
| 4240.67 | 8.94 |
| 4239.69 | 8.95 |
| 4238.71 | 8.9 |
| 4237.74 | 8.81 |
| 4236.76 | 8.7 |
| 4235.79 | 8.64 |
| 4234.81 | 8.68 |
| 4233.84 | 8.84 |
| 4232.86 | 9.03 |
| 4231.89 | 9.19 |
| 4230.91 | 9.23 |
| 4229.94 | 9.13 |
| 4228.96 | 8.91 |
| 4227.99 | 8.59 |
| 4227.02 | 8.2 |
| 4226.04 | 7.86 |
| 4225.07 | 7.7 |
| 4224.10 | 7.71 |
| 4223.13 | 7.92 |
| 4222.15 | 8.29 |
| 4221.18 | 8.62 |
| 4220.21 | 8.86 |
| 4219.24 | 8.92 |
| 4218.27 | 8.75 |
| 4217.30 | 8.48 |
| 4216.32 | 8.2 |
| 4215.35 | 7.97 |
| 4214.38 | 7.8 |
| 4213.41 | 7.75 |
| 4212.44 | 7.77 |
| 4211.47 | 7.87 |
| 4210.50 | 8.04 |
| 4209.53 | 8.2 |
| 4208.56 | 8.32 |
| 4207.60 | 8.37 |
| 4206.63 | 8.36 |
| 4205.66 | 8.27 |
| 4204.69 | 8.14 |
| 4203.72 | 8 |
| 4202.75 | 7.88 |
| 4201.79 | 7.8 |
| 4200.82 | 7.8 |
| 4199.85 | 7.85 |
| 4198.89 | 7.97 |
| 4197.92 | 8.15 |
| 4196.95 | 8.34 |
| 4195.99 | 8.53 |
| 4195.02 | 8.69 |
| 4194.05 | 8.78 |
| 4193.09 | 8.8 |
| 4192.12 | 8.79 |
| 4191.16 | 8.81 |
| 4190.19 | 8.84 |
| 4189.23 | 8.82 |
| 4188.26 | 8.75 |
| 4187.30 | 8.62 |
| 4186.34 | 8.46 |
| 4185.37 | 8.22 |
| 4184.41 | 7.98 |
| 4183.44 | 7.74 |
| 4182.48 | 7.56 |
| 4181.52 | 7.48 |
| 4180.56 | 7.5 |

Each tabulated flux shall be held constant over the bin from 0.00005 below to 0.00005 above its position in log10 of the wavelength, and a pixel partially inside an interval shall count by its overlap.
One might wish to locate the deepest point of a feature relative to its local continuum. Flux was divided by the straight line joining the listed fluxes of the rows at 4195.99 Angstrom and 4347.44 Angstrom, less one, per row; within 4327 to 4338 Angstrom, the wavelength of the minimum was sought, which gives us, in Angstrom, 4337.45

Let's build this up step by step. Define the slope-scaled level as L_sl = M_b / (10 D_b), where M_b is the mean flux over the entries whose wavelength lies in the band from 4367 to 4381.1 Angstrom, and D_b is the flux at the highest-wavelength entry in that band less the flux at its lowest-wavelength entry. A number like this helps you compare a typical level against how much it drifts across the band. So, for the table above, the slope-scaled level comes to -28.7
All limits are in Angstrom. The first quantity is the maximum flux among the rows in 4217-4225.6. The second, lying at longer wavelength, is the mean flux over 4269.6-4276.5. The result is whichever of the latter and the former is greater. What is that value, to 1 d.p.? 8.9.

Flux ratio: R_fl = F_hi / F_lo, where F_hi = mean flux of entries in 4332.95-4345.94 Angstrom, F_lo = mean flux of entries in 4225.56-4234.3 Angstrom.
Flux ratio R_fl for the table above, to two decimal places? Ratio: 0.85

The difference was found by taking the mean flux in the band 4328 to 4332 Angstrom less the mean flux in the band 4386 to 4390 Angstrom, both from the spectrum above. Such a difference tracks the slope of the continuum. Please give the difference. 2.4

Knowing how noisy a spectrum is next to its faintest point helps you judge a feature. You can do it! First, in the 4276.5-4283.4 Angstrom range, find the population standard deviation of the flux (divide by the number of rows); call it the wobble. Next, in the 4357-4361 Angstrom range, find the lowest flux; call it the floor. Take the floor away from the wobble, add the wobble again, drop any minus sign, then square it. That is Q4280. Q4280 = 58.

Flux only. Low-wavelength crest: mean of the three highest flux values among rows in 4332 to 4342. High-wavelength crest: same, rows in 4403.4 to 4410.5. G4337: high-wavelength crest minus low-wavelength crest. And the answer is 1.1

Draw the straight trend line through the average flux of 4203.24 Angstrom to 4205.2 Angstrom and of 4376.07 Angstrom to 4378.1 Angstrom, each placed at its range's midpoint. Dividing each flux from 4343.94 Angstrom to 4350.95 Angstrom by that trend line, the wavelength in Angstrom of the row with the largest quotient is 4348.45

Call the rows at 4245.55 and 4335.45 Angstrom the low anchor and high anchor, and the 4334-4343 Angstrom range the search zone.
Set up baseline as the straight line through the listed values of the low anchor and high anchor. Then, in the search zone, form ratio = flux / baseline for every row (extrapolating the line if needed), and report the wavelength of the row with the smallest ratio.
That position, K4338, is 4337.45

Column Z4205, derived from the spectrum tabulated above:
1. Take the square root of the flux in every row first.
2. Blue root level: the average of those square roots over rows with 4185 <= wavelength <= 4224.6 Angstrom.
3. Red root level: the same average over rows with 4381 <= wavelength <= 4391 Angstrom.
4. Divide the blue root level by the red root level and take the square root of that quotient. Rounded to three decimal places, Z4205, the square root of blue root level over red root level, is 1.023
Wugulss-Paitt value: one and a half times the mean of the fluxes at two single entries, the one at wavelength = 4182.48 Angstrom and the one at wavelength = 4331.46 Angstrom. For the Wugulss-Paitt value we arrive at 12.5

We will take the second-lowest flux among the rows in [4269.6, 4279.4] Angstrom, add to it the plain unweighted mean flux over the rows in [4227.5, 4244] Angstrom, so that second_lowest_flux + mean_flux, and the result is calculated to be 16.6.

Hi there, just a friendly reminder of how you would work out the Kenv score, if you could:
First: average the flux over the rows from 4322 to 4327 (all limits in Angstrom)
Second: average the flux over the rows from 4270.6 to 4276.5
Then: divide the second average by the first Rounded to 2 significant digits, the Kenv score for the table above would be 0.81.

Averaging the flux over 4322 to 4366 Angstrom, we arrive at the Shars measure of 8.7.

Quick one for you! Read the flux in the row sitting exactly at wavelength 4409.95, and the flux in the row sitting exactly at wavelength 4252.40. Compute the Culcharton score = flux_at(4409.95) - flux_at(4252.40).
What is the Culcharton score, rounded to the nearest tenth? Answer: 1.0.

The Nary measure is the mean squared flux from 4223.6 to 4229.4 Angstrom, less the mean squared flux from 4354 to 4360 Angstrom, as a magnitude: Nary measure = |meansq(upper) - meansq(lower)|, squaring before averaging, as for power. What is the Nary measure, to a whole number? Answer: 12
